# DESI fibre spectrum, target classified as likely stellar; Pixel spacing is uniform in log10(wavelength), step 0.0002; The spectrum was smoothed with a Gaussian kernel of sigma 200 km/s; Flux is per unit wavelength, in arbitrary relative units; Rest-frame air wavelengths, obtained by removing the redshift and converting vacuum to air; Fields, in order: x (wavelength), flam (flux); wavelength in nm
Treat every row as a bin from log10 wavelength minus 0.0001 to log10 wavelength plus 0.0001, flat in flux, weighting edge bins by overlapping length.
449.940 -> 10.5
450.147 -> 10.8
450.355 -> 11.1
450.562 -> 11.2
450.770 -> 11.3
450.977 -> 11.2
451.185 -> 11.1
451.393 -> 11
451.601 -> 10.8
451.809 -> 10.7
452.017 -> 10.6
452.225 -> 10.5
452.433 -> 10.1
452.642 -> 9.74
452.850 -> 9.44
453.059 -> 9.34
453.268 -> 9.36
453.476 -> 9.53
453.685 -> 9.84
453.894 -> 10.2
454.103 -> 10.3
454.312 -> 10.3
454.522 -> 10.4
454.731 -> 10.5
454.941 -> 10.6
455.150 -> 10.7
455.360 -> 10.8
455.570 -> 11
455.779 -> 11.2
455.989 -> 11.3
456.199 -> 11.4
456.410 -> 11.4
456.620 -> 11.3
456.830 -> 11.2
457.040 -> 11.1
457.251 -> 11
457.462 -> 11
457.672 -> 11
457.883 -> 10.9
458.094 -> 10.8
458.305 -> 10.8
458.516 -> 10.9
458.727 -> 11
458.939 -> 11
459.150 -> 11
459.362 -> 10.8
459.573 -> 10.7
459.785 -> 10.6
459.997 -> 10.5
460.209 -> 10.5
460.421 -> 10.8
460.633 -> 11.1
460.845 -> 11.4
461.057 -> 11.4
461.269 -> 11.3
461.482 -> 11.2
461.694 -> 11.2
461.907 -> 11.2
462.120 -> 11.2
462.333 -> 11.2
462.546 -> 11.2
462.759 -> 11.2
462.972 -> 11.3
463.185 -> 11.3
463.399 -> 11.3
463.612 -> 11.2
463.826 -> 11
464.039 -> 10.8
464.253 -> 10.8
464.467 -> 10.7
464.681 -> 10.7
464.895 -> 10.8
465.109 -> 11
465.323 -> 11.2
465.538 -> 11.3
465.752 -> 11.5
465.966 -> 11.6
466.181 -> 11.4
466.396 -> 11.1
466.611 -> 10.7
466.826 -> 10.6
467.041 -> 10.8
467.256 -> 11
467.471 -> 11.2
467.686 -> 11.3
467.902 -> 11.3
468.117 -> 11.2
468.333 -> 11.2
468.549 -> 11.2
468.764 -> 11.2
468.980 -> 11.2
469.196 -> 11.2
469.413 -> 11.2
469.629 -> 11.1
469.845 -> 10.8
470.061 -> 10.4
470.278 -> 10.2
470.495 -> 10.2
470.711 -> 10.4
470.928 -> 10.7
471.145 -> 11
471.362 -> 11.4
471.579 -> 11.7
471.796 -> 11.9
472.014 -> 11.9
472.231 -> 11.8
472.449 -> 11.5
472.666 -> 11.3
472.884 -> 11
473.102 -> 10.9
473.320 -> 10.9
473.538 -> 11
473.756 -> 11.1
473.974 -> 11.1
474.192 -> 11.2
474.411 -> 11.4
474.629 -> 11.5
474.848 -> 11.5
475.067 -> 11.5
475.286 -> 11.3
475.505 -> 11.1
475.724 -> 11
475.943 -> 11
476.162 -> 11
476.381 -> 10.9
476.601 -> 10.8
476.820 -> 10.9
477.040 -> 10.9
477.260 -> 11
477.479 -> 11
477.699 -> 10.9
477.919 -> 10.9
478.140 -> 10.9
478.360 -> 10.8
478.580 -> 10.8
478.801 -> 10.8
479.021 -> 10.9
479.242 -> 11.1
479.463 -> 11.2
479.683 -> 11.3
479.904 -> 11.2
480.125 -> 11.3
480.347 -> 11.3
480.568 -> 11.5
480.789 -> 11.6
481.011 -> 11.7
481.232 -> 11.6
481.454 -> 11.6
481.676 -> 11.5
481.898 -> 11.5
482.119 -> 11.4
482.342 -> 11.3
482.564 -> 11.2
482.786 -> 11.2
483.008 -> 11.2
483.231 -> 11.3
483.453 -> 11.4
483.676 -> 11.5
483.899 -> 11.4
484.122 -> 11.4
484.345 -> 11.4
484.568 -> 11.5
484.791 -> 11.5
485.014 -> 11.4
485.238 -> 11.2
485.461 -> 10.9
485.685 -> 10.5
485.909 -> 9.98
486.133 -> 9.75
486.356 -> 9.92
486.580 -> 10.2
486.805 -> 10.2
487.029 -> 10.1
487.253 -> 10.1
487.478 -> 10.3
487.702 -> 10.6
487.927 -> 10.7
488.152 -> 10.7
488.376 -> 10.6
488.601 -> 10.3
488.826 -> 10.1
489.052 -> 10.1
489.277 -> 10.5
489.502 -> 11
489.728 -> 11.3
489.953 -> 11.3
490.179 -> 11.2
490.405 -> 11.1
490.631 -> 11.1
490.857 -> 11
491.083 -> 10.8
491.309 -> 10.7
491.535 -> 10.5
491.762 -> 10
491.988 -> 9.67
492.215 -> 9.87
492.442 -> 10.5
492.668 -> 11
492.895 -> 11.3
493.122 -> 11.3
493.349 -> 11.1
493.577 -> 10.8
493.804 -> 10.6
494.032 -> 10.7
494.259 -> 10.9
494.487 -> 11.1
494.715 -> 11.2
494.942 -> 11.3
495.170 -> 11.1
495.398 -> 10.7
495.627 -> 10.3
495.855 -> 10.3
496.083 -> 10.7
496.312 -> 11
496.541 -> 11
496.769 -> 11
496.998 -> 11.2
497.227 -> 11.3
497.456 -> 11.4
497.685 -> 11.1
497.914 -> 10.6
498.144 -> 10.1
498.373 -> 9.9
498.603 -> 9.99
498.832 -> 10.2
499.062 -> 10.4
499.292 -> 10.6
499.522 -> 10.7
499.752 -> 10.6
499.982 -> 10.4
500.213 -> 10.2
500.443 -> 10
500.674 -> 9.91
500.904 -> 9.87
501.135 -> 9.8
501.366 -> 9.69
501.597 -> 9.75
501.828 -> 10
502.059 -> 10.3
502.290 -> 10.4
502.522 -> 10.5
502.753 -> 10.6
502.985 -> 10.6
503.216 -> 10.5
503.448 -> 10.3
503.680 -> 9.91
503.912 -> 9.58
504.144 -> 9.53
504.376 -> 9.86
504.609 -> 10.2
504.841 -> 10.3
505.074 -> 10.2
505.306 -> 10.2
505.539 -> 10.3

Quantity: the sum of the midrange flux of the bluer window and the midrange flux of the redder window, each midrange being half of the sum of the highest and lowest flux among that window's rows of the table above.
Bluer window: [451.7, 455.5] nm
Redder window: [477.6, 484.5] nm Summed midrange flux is 21.3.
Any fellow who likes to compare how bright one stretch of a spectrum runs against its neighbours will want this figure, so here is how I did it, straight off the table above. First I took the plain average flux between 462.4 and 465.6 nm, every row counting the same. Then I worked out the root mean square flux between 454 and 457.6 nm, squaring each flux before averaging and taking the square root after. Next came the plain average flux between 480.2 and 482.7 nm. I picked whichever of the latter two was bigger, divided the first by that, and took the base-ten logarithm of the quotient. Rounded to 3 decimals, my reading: -0.016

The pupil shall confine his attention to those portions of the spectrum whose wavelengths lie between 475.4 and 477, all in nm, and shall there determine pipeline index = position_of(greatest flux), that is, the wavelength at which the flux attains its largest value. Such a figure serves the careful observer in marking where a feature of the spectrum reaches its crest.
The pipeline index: 475.505 nm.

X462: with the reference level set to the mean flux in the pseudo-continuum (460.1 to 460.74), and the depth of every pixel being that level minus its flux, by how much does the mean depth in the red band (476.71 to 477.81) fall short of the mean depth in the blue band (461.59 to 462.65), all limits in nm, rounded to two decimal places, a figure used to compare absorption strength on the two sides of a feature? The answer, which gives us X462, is -0.26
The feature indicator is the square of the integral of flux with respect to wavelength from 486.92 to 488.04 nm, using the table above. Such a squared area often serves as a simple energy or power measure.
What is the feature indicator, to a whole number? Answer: 135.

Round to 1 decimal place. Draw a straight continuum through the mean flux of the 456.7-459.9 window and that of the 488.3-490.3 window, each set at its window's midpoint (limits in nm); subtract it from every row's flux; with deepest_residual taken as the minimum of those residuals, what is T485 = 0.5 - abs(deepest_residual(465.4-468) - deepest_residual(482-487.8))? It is -0.2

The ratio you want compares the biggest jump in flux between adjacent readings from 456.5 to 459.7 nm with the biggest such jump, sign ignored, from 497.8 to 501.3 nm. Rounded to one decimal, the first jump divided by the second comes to 0.4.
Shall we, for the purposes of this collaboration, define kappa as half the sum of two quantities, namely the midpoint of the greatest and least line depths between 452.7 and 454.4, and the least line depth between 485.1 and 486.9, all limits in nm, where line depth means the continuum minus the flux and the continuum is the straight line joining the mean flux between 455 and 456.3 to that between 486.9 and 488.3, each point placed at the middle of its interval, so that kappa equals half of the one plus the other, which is 0.3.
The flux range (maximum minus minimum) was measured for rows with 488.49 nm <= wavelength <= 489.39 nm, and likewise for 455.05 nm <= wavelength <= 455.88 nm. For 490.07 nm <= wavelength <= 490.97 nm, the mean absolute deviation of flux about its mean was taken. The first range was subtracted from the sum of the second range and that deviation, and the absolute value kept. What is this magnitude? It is 0.15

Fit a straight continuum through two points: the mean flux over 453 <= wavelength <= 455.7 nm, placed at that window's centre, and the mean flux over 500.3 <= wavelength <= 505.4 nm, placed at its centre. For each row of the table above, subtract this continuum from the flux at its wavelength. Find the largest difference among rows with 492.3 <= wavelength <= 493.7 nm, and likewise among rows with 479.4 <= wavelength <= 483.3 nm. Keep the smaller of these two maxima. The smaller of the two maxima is 1.18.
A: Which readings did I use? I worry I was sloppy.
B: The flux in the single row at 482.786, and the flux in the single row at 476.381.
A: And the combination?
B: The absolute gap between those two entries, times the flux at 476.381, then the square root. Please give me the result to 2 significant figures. 1.8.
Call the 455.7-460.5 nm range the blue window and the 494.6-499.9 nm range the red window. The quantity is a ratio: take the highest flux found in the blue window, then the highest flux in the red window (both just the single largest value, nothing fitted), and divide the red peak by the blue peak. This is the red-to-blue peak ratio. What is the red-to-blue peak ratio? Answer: 1.00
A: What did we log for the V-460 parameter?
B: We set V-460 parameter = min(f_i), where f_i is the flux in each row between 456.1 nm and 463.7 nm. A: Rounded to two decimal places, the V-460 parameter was 10.50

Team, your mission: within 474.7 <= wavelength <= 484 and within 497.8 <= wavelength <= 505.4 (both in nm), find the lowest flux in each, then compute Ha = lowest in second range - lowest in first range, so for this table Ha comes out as -1.3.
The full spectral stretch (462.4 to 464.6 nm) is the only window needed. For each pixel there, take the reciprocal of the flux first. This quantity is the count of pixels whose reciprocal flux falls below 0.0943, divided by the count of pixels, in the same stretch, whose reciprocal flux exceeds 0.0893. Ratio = 2.5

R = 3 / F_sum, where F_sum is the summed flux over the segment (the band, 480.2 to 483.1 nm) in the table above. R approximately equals 0.020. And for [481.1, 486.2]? 0.012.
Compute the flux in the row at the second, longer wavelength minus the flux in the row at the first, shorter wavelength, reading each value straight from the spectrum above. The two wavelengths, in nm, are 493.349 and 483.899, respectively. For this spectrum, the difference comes -0.30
